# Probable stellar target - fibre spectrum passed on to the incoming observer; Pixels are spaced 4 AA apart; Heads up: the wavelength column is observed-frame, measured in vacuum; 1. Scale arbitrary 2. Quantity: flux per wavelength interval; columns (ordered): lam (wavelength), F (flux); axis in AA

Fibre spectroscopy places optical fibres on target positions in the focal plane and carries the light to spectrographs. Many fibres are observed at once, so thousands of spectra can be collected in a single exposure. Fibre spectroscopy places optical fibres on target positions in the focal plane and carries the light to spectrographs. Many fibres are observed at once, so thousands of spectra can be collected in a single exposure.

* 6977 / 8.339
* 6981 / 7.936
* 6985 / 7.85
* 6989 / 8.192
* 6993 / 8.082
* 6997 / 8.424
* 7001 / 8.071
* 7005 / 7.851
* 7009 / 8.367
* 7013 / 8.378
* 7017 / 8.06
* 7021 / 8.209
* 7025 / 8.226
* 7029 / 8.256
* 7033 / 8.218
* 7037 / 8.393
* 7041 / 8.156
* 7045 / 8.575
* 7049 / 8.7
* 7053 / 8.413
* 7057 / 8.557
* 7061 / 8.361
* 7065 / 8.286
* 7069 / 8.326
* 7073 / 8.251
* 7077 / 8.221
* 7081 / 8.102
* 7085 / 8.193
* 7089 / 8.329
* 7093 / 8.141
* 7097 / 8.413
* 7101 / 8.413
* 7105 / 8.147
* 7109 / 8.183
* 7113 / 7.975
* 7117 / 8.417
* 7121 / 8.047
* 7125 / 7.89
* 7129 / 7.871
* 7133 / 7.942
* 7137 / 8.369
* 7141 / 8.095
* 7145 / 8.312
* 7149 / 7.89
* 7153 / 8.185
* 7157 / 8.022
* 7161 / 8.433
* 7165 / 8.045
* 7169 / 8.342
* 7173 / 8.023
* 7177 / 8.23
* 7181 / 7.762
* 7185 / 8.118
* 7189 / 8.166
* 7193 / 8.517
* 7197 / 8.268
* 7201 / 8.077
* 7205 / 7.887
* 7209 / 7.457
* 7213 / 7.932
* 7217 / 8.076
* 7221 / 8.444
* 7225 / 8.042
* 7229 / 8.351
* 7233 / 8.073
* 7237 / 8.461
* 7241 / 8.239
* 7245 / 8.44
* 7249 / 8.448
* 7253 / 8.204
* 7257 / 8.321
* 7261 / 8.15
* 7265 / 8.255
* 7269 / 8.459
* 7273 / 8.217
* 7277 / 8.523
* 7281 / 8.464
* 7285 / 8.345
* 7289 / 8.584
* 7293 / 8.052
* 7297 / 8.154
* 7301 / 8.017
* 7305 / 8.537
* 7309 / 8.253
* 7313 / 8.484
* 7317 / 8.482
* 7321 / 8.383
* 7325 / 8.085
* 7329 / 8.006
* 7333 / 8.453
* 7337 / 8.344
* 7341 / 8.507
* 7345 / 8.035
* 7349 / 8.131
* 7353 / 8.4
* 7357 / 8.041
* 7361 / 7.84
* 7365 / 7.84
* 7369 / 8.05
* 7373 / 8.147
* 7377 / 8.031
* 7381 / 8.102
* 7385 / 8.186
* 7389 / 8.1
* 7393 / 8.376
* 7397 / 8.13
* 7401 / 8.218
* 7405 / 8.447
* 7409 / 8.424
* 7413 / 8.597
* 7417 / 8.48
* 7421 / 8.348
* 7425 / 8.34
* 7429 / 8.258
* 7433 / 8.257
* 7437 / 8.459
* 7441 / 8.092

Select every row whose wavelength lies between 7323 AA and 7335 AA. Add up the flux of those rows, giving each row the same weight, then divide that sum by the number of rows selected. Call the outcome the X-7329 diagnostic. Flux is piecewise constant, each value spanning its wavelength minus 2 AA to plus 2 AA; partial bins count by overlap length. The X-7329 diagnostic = 8.18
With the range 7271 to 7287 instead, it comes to 8.39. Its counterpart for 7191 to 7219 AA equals 8.03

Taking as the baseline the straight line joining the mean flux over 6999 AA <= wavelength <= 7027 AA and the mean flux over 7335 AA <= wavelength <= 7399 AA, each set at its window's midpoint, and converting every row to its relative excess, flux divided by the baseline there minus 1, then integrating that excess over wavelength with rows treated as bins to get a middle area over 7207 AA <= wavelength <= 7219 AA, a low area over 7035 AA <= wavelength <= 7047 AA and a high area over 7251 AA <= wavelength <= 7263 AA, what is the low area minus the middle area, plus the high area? 0.9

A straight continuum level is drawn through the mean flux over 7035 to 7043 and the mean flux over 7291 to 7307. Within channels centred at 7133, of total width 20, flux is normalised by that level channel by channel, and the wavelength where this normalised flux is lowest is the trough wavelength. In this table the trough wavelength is 7129 AA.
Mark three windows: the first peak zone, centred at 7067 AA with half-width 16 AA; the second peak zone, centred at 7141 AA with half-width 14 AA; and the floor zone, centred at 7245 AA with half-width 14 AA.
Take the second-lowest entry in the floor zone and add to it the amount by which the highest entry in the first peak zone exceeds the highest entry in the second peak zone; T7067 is 8.4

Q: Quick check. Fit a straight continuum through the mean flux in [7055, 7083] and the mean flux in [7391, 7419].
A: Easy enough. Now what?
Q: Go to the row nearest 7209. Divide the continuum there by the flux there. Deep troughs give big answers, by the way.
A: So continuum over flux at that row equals 1.12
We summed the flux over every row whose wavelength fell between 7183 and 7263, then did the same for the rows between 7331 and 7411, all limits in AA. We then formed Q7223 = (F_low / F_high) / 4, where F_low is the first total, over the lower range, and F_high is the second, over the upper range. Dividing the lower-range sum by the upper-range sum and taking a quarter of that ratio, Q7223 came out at 0.250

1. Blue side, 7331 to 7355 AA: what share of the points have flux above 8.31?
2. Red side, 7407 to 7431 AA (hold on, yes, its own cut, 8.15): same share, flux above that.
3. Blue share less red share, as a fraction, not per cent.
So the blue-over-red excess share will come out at -0.33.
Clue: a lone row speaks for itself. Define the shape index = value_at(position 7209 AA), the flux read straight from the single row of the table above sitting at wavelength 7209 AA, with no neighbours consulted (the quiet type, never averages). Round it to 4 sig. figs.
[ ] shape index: 7.457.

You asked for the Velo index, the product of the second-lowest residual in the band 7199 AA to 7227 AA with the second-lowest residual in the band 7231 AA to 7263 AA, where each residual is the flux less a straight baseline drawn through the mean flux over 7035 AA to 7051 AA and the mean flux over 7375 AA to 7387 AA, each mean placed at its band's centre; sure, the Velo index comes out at 0.032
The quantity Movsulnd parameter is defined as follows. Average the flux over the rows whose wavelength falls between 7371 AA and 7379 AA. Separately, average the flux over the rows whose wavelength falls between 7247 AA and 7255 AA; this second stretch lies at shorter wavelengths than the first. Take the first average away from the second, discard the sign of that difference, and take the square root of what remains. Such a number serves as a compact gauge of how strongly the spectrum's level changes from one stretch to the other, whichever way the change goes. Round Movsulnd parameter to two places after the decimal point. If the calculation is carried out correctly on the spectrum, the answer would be 0.49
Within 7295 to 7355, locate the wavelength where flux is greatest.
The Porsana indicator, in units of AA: 7305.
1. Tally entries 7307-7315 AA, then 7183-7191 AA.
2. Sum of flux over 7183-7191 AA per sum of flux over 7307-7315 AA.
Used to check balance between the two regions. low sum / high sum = 1.0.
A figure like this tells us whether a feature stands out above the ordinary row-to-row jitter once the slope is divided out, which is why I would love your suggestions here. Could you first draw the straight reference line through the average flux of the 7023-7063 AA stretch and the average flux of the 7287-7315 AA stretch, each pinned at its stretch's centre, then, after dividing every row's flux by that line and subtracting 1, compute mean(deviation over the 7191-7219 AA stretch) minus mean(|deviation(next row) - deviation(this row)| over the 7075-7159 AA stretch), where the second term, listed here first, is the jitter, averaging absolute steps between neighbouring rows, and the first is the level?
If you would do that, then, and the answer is -0.061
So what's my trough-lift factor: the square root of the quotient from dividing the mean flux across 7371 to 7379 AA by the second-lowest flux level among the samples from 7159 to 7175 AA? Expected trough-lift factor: 1.003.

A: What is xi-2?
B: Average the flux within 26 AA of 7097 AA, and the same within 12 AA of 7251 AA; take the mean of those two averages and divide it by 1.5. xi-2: 5.51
